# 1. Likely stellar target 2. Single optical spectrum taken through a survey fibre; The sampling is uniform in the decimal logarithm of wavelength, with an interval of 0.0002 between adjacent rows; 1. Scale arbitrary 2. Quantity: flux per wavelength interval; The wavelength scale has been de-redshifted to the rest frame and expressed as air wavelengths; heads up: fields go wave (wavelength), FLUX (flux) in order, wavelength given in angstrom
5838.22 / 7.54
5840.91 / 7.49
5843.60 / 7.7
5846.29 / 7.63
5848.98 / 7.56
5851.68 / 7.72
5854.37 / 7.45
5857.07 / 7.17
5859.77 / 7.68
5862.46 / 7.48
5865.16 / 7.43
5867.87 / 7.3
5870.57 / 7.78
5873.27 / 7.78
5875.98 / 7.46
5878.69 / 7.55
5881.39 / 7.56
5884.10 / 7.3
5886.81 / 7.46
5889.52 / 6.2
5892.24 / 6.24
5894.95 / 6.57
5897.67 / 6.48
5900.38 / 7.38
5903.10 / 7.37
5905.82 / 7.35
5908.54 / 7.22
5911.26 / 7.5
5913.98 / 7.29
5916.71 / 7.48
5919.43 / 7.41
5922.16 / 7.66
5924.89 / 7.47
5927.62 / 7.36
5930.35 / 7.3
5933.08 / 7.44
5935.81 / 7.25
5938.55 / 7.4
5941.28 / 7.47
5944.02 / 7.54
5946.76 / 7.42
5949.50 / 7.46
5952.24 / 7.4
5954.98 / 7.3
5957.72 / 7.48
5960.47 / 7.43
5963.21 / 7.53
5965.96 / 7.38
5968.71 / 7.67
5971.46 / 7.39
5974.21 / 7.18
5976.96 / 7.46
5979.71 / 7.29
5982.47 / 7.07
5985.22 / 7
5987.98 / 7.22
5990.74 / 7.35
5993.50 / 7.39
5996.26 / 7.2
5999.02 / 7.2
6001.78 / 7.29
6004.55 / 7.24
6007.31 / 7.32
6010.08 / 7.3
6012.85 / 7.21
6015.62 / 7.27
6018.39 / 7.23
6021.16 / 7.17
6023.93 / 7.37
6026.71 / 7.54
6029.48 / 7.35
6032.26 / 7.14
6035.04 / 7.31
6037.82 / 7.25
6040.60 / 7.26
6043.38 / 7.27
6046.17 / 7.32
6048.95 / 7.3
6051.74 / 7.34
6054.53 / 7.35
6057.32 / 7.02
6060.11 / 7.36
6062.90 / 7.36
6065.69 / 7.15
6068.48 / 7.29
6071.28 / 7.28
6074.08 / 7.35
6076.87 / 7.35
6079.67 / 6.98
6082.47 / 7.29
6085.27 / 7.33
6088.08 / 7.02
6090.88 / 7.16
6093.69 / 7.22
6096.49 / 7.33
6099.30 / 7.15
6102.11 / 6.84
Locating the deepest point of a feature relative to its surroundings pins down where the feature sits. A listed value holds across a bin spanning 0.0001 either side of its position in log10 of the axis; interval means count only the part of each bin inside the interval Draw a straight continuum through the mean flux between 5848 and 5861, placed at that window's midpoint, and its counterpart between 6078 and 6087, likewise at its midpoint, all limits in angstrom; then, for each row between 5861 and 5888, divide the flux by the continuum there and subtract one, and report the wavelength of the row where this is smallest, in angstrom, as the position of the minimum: 5867.87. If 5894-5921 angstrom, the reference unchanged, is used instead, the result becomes 5897.67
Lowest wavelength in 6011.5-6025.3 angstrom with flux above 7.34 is 6023.93 angstrom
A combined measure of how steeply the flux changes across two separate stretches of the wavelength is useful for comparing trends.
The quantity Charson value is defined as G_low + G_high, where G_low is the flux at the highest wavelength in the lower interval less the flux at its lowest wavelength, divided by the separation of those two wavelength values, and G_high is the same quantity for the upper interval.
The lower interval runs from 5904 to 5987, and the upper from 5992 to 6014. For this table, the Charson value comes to -0.014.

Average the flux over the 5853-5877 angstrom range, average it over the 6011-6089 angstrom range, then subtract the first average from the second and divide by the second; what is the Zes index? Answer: -0.033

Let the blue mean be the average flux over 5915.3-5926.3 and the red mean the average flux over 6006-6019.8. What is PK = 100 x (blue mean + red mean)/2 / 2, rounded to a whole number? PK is 369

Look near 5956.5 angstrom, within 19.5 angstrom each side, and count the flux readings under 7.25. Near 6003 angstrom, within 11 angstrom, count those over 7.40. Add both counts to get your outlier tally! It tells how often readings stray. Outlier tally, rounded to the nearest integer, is 1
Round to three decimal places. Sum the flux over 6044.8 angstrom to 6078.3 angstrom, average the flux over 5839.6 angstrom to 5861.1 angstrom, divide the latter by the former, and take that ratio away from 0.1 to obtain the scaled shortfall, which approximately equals 0.014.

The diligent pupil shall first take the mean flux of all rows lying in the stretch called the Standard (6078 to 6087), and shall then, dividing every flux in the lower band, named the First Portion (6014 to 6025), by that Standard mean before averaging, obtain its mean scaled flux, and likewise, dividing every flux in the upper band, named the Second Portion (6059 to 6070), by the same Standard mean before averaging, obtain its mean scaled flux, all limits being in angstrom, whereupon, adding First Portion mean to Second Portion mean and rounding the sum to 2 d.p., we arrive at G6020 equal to 2.02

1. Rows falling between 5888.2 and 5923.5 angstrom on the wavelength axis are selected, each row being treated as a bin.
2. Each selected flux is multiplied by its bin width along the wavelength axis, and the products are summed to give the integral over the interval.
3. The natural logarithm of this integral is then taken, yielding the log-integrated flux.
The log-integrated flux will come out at 5.52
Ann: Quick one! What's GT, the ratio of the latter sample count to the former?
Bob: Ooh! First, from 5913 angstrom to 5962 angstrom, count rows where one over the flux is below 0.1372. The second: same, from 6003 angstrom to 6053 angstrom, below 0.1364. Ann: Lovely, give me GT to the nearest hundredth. 0.24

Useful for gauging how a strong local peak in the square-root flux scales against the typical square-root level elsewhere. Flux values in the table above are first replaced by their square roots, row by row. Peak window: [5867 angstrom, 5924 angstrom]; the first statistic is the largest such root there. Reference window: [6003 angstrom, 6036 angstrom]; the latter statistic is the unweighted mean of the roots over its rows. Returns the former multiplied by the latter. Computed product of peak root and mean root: 7.53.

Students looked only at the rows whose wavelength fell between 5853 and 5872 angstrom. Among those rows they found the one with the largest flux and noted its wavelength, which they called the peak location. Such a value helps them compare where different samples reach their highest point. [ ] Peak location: 5870.57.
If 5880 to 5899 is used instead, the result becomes 5881.39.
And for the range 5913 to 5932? 5922.16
